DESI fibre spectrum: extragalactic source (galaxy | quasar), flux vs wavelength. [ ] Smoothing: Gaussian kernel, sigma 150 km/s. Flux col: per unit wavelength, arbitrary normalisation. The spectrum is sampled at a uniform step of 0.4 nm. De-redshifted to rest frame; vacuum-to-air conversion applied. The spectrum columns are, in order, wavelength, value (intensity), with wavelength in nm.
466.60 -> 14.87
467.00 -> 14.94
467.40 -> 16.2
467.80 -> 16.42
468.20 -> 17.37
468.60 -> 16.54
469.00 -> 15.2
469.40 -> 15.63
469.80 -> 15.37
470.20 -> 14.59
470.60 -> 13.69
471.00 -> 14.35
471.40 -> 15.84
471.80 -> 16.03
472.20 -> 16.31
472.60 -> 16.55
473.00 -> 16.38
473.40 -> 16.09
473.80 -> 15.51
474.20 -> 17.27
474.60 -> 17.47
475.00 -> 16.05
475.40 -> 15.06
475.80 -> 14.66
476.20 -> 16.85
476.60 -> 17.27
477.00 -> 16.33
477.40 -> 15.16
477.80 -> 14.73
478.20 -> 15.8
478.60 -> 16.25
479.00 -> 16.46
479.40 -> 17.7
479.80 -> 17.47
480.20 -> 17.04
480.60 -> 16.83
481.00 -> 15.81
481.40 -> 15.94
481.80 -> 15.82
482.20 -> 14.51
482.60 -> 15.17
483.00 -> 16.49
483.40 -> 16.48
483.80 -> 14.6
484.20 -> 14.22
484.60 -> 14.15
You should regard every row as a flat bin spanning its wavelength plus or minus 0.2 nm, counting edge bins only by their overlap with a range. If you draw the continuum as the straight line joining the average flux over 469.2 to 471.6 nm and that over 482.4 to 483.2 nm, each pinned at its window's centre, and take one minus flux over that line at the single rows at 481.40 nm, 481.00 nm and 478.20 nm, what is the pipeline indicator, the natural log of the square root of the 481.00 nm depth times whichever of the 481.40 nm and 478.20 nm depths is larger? -4.61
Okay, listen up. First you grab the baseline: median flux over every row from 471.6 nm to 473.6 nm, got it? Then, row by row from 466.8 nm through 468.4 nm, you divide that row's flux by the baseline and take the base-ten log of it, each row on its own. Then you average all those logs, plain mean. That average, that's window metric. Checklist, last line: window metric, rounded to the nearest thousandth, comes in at -0.003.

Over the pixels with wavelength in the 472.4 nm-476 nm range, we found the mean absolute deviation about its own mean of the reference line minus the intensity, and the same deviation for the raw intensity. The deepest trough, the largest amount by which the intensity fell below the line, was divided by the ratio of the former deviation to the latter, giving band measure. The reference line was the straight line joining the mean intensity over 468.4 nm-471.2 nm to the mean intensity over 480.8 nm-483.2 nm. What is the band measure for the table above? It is 0.6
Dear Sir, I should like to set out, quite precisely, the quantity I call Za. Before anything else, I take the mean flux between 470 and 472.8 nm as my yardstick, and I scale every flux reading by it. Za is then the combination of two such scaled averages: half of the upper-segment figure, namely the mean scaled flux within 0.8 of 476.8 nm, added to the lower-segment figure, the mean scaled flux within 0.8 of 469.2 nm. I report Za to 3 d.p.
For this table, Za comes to 1.557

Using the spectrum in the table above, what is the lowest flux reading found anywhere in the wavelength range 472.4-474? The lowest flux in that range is 15.51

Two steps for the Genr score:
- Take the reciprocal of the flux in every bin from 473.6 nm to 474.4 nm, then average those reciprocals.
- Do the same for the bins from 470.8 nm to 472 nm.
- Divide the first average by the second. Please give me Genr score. 0.94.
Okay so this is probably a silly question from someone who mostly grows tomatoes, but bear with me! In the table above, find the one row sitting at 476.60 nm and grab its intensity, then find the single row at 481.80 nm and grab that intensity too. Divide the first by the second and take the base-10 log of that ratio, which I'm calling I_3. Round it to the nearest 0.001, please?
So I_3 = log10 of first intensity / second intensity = 0.038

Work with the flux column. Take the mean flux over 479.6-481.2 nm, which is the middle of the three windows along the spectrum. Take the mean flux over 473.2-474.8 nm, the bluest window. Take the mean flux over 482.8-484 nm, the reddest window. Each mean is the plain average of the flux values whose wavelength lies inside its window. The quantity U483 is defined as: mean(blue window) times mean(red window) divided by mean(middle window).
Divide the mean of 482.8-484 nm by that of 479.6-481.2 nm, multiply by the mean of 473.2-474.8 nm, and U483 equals 15.7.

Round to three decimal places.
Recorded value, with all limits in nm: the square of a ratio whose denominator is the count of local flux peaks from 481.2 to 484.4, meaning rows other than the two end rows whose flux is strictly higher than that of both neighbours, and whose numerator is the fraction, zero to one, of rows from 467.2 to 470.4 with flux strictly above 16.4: 0.141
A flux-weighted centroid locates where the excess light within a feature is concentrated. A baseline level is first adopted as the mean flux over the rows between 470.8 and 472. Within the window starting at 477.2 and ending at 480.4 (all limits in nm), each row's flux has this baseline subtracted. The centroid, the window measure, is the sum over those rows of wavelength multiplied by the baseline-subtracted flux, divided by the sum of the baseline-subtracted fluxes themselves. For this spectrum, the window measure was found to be 479.69 nm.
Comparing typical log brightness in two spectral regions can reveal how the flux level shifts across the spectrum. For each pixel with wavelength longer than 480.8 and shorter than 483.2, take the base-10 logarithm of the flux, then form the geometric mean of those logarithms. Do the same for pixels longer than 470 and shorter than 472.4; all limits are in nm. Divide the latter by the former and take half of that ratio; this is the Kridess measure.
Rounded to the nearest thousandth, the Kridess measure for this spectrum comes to 0.494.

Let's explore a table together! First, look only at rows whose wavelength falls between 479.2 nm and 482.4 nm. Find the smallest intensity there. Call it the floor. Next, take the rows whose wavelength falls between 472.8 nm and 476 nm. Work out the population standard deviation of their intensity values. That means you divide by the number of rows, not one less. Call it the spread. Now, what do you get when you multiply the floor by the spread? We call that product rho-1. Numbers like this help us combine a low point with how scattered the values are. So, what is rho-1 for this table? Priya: 13.4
